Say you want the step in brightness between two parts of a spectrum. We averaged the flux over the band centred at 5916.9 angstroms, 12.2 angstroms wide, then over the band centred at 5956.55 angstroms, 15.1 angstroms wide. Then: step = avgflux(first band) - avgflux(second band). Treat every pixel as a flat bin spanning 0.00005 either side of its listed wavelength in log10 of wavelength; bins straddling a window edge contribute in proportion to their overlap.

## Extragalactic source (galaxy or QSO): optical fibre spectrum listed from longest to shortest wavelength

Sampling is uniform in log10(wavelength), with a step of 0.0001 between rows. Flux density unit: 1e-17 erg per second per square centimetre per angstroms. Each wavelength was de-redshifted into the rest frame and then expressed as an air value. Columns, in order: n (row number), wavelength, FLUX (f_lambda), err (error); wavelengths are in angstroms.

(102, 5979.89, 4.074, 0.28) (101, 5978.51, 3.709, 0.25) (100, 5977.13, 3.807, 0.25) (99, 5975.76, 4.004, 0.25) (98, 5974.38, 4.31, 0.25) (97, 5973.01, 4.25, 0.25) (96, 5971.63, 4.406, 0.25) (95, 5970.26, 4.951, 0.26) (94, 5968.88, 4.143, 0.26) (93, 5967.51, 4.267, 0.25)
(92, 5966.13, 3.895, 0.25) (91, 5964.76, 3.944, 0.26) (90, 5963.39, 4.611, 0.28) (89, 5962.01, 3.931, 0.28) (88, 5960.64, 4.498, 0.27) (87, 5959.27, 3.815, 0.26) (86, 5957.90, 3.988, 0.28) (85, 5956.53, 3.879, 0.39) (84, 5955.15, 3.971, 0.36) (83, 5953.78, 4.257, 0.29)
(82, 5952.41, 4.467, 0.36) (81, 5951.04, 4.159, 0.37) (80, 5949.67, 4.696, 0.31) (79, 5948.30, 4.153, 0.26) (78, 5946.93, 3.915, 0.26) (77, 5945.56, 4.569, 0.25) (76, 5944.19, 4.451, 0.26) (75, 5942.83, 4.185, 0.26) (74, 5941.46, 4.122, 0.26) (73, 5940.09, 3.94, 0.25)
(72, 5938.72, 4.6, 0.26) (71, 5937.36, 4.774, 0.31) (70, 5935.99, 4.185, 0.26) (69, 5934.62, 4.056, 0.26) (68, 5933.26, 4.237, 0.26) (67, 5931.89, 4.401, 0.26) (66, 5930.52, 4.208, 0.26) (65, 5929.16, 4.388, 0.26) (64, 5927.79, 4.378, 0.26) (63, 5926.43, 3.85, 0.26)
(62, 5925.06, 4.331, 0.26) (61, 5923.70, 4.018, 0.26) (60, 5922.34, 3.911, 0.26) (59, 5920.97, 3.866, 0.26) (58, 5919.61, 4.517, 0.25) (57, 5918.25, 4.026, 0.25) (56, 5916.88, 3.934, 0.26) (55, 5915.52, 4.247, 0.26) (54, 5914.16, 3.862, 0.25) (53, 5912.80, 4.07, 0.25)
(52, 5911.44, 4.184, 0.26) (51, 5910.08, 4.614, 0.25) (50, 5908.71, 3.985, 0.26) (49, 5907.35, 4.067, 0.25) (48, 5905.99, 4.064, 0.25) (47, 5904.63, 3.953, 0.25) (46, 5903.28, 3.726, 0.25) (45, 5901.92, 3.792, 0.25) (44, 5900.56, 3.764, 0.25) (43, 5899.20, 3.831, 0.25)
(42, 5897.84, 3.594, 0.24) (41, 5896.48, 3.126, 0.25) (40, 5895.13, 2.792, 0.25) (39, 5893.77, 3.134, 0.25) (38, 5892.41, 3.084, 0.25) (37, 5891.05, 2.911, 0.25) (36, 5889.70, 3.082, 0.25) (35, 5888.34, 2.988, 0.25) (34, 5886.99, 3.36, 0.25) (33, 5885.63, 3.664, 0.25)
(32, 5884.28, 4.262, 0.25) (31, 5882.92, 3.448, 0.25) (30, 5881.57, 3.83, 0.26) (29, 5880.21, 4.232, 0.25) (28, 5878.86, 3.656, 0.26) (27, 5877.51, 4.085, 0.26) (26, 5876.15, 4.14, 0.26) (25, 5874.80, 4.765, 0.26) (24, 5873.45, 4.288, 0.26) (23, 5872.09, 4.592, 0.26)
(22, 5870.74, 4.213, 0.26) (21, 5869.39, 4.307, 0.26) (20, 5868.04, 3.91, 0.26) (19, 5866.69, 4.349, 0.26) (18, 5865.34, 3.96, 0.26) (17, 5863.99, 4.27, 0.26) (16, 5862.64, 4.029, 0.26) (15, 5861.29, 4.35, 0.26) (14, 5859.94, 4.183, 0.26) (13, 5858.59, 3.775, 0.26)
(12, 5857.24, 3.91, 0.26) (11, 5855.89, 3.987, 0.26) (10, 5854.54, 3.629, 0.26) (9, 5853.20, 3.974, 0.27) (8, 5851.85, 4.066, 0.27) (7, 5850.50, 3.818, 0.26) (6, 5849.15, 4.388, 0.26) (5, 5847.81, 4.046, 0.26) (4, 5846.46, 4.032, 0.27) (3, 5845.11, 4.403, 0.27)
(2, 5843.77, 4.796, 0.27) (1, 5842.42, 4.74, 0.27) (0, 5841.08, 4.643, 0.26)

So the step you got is -0.14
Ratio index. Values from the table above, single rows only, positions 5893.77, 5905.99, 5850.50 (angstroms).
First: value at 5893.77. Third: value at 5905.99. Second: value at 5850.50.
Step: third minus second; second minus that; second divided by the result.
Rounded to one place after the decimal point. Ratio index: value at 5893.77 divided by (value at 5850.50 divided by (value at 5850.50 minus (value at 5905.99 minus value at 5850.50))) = 2.9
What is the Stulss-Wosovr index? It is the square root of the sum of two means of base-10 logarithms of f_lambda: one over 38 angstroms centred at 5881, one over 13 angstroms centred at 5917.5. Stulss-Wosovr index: 1.09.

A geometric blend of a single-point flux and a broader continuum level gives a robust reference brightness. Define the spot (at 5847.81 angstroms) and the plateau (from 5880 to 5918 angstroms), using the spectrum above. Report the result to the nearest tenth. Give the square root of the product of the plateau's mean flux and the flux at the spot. 3.9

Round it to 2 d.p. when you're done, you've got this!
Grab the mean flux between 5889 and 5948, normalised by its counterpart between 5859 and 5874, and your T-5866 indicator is 0.94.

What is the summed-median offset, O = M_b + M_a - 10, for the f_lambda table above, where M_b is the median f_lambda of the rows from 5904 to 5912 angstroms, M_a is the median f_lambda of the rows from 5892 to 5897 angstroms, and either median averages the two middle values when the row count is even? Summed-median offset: -2.8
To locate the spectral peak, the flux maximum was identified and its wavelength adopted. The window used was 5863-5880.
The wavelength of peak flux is 5874.80 angstroms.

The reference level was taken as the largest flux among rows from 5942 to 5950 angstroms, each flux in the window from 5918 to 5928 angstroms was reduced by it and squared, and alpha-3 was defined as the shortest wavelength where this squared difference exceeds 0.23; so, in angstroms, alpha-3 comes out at 5918.25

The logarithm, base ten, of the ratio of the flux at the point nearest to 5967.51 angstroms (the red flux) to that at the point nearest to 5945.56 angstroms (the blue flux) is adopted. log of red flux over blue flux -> -0.03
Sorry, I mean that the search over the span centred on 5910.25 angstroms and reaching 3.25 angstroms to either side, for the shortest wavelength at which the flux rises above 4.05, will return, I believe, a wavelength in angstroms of 5907.35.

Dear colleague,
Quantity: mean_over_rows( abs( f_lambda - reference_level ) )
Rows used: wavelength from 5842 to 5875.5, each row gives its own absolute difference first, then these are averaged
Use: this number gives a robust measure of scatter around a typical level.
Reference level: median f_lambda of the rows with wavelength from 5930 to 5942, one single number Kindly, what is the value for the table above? 0.25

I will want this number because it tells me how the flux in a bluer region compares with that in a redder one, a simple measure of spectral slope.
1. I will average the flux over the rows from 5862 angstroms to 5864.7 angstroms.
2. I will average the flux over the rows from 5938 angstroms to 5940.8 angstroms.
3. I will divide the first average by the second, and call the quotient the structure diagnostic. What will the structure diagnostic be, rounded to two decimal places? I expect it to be 0.97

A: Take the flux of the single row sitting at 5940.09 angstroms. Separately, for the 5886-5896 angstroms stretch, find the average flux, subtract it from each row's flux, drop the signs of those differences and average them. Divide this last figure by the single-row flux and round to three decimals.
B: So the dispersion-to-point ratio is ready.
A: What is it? 0.033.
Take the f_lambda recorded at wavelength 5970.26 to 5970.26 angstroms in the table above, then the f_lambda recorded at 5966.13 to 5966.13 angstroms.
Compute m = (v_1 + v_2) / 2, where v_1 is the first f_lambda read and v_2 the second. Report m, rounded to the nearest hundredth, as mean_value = 4.42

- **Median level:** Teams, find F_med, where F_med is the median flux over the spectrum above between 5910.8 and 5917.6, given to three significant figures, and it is 4.07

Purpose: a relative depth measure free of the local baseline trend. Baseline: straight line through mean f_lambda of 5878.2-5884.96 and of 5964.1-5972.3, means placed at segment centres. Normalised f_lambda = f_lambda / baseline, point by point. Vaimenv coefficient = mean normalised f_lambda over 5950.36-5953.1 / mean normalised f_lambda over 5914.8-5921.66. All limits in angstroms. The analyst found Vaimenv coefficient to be 1.01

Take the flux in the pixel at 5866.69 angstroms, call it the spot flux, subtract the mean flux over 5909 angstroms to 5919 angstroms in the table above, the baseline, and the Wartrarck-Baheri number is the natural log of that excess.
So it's -1.5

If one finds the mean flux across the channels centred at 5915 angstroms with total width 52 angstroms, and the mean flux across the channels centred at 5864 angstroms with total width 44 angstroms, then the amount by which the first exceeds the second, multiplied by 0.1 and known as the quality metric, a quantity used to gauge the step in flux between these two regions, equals -0.019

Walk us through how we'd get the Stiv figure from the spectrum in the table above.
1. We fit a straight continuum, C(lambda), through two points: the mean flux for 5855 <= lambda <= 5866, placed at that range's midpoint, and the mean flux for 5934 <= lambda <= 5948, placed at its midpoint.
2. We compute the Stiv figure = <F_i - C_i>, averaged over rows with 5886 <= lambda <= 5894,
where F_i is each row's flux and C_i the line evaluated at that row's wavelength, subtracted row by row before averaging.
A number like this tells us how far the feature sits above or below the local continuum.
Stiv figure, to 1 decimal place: -1.0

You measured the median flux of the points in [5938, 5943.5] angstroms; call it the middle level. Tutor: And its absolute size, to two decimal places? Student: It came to 4.15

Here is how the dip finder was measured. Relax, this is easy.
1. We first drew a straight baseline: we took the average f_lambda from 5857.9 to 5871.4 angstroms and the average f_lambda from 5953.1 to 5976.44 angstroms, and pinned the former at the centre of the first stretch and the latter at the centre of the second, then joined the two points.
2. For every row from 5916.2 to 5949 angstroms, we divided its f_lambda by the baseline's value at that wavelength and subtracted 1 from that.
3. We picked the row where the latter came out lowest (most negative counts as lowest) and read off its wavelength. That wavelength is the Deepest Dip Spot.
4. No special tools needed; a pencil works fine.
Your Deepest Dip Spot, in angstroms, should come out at 5926.43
